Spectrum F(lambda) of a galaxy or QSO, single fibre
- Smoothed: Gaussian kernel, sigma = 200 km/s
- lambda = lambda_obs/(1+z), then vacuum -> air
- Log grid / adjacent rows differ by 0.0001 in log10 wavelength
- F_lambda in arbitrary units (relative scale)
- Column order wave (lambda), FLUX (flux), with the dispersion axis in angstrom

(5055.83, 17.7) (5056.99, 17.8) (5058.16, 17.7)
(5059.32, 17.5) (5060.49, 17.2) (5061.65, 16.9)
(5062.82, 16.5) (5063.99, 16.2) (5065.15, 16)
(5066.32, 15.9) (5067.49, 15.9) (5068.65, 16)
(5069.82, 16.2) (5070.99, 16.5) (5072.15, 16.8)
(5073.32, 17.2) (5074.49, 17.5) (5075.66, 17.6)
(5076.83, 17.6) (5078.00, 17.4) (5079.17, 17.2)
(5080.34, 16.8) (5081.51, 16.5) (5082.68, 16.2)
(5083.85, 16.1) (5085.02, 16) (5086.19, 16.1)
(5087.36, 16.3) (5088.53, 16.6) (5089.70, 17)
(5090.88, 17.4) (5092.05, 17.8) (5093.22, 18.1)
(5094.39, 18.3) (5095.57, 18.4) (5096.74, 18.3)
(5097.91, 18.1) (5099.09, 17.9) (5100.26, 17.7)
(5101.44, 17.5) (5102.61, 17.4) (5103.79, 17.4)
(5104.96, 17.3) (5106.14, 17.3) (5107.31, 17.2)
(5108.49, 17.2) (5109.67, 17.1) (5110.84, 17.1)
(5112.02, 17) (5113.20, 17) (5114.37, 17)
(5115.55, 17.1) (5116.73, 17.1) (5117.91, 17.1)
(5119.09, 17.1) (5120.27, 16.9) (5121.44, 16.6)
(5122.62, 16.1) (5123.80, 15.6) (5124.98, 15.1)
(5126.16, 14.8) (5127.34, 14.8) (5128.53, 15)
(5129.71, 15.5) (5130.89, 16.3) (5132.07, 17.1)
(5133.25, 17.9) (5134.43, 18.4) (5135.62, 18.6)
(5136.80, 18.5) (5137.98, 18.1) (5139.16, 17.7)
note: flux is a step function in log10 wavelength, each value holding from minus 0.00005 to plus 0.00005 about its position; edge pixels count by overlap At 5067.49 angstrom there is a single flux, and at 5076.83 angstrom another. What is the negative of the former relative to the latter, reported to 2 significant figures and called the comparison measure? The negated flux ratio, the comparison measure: -0.90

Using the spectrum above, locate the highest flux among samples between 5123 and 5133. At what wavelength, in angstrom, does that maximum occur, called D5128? 5132.07 angstrom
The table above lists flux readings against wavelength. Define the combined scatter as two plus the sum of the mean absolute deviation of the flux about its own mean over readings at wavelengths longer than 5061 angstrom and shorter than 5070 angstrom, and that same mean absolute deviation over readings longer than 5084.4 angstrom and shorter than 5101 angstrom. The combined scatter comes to 2.99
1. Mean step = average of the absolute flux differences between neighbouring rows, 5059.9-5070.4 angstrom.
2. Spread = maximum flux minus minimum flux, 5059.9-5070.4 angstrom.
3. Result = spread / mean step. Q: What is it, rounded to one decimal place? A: 6.5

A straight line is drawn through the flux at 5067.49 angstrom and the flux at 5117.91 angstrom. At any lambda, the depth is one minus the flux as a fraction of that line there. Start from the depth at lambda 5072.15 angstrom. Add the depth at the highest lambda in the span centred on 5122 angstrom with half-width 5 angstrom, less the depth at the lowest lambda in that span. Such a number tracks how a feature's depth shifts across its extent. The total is 0.10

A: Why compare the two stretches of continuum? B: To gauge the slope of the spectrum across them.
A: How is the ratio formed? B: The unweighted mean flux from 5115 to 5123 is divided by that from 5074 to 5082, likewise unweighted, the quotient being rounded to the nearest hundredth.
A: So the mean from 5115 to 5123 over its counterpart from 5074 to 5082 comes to 0.98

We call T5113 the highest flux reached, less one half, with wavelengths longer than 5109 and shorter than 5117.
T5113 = 16.6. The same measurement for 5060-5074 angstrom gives 16.7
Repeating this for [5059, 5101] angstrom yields 17.9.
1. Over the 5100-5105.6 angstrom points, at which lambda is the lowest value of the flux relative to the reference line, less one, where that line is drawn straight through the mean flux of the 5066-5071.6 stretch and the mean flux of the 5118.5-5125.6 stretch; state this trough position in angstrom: 5104.96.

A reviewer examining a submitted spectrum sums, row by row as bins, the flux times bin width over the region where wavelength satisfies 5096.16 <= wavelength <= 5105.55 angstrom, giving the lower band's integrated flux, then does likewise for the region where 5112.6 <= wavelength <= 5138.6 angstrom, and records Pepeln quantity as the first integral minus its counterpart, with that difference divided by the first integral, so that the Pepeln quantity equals -1.6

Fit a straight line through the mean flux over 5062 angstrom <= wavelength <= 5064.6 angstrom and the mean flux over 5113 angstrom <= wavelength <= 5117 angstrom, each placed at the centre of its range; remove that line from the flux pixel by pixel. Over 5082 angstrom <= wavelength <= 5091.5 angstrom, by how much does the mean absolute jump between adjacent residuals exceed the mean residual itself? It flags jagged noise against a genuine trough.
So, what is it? 0.4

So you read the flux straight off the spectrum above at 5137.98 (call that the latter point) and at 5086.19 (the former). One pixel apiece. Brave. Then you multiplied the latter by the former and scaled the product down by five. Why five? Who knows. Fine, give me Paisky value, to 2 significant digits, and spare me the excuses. 58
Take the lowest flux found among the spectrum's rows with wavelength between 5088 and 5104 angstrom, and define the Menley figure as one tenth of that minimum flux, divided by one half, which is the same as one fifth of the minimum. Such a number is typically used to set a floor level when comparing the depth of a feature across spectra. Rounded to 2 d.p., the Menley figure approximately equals 3.32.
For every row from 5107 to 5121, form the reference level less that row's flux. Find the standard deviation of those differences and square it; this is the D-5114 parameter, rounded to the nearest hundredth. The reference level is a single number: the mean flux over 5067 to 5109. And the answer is 0.01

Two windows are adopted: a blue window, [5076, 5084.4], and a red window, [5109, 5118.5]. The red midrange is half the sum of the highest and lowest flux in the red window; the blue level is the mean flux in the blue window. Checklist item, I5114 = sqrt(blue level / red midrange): 0.99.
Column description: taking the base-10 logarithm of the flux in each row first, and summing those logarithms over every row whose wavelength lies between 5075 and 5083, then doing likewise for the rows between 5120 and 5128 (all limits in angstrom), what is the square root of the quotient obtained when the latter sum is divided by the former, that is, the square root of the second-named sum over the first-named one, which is 0.99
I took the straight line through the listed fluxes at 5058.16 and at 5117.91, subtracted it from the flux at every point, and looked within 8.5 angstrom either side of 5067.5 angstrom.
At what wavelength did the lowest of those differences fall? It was 5066.32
